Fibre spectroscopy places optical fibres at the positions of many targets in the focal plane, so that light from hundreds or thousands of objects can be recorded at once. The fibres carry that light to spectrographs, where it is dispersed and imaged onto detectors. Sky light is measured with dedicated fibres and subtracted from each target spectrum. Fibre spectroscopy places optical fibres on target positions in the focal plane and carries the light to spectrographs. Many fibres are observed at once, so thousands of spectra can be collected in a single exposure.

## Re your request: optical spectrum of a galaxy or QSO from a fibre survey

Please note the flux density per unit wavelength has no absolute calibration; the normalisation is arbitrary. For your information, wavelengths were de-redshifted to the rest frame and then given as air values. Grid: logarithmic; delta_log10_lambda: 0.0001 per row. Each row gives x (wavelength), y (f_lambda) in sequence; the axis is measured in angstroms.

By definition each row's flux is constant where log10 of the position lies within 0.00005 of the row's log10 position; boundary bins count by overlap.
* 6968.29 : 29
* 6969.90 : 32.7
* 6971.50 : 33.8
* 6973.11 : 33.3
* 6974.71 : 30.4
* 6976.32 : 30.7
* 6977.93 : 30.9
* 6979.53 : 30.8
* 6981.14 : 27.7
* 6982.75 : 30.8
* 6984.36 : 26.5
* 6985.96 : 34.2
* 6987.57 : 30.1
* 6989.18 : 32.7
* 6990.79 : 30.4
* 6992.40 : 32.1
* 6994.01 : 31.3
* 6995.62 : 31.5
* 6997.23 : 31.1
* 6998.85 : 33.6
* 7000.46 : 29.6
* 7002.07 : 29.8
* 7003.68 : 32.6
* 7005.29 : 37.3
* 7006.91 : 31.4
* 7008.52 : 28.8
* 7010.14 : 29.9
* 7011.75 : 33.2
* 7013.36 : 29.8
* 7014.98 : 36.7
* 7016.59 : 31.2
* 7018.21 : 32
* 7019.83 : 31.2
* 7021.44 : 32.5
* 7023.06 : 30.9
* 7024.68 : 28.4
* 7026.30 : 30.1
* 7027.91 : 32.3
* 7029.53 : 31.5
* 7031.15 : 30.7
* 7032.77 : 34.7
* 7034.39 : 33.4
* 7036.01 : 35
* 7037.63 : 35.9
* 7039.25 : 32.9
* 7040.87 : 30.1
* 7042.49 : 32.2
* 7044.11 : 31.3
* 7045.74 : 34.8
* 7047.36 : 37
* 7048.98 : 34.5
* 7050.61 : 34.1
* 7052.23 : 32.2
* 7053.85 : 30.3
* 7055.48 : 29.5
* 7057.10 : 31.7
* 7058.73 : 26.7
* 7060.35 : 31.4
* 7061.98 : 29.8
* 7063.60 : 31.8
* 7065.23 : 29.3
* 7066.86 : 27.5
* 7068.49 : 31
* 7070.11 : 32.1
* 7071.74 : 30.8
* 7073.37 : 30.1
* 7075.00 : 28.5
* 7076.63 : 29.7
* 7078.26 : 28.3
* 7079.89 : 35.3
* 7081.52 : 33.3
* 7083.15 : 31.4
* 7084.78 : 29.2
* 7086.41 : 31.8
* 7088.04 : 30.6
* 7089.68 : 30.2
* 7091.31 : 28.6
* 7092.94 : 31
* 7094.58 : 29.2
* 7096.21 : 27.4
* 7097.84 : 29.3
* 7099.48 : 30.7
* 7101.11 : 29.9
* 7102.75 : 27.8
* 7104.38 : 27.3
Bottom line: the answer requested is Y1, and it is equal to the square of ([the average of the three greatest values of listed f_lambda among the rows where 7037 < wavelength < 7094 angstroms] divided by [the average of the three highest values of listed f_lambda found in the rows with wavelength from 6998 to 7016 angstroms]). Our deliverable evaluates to 1.01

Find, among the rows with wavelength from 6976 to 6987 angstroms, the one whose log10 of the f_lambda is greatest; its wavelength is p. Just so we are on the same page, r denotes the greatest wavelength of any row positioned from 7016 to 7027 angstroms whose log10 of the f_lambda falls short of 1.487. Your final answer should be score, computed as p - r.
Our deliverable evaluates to -40.3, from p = 6985.96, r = 7026.30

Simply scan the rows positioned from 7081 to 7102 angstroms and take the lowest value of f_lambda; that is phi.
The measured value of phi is 27.4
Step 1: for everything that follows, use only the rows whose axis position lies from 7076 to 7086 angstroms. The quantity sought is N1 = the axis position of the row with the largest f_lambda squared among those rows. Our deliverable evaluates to 7079.89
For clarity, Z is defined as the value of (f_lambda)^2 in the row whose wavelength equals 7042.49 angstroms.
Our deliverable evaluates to 1037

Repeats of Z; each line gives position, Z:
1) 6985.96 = 1170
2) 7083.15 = 986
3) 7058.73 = 713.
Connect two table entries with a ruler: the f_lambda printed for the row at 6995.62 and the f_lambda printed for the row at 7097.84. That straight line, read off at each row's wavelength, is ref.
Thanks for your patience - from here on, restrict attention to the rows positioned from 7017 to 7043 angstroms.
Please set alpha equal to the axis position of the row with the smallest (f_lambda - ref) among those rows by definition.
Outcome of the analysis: 7024.68 angstroms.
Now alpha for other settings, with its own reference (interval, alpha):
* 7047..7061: 7058.73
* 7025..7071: 7058.73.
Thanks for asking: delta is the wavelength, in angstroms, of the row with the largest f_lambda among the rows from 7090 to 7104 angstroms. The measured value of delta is 7092.94 angstroms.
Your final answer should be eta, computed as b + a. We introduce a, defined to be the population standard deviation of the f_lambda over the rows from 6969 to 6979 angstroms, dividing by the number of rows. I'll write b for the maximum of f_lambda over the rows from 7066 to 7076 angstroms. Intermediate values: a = 1.3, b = 32.1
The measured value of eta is 33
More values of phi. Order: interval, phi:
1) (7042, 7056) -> 29.5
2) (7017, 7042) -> 28.4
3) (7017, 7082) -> 26.7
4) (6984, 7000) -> 26.5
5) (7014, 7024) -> 30.9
